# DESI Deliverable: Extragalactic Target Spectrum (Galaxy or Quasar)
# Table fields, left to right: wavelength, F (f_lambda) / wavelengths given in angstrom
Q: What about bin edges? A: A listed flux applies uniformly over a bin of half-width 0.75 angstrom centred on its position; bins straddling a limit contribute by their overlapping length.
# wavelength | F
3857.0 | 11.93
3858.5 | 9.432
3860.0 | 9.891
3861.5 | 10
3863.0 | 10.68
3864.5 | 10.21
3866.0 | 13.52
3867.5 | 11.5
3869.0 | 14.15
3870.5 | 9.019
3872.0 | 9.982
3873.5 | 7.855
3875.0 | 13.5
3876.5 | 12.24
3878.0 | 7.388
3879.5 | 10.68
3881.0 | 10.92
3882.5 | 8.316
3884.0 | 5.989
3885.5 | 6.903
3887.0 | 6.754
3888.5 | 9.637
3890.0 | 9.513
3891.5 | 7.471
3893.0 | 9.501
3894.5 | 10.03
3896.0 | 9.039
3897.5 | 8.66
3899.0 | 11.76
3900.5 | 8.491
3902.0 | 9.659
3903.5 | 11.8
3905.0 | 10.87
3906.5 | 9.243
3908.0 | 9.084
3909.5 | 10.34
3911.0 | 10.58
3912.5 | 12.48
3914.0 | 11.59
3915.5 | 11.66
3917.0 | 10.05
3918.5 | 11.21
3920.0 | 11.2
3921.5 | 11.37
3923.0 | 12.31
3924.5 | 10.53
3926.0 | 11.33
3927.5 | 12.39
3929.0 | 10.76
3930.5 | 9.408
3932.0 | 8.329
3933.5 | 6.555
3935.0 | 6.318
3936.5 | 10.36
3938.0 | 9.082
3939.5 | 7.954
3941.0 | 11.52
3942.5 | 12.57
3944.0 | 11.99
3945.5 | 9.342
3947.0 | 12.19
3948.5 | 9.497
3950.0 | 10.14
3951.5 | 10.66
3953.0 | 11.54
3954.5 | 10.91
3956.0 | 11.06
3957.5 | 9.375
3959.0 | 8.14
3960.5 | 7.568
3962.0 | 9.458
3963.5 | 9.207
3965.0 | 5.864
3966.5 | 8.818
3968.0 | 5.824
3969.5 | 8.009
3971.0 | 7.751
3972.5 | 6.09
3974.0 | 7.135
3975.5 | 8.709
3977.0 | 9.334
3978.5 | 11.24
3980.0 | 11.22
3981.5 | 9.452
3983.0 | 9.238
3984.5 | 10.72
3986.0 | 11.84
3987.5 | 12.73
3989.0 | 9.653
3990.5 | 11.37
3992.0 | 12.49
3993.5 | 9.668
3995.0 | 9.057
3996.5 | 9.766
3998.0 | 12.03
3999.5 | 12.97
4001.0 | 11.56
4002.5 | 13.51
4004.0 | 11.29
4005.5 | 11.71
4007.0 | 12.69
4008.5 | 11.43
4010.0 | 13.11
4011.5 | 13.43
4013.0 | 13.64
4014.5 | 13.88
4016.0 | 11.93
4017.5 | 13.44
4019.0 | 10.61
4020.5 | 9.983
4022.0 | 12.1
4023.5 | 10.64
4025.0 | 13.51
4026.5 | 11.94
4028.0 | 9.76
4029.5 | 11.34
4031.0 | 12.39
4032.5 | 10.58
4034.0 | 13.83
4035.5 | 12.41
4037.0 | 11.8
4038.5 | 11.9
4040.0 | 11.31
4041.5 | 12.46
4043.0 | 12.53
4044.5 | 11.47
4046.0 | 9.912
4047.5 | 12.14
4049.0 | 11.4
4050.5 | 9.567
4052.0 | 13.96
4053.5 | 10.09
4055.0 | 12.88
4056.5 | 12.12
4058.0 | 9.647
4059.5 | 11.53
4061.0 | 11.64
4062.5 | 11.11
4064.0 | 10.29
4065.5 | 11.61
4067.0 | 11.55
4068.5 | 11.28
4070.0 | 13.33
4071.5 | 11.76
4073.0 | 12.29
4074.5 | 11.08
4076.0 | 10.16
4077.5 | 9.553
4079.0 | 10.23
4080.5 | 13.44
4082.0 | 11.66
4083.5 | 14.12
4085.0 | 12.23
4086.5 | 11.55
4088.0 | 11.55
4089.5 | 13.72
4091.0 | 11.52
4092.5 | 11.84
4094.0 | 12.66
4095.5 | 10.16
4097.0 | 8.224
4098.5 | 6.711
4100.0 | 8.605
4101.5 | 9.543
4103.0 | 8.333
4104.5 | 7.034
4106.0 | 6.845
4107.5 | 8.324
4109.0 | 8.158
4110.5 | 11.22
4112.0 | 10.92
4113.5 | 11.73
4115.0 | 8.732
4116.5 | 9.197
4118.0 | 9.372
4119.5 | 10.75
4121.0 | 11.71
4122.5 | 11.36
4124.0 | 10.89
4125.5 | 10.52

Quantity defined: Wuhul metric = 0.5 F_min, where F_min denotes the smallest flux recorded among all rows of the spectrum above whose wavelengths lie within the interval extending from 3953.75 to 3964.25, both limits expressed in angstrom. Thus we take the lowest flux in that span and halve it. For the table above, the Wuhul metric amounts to 3.8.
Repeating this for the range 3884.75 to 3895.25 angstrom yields 3.4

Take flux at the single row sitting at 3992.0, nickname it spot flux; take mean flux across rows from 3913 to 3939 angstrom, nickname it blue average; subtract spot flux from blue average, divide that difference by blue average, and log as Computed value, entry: -0.22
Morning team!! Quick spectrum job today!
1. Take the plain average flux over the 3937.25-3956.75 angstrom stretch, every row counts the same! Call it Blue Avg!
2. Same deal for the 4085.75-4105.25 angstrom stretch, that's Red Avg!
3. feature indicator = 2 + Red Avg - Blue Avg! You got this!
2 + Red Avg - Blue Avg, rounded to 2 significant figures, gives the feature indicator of 1.5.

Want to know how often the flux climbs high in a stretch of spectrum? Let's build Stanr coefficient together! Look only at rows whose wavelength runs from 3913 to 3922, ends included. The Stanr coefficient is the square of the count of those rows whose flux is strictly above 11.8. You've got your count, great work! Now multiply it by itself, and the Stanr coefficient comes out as 0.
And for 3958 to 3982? 0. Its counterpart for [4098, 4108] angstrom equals 0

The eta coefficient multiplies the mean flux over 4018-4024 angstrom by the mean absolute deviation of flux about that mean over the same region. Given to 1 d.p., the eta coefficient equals 6.9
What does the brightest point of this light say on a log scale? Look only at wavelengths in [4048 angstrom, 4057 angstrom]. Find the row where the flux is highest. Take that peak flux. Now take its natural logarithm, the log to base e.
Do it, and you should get 2.6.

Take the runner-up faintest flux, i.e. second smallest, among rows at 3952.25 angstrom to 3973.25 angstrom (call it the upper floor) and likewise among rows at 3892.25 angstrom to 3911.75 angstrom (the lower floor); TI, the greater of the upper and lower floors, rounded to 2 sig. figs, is 8.7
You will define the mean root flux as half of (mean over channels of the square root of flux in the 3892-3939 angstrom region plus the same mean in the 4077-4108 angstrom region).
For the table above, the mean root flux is 3.19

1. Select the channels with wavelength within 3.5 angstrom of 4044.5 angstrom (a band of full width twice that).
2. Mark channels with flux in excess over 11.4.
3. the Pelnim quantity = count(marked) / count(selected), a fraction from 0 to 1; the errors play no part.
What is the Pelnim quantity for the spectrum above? 0.80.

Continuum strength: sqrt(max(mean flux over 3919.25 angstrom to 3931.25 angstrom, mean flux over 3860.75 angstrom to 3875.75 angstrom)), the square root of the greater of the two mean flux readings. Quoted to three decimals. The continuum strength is 3.341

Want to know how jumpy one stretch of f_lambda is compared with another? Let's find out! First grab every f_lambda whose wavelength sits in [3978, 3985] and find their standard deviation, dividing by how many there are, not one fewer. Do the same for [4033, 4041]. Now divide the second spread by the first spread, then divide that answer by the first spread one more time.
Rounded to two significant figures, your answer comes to 1.2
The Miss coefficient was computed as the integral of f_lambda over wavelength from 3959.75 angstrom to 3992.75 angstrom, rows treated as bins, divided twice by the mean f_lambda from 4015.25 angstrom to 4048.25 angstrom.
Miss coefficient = 2.22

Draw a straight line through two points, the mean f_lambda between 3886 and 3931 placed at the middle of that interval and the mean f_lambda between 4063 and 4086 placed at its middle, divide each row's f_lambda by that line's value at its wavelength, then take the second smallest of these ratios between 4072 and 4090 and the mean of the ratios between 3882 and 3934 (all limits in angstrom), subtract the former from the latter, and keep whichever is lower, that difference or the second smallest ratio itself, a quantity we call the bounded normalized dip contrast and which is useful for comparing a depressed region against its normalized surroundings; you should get 0.09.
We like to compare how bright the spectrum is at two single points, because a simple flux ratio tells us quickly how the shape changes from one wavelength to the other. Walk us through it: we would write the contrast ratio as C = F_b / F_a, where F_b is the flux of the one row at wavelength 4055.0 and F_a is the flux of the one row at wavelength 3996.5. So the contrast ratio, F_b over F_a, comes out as 1.3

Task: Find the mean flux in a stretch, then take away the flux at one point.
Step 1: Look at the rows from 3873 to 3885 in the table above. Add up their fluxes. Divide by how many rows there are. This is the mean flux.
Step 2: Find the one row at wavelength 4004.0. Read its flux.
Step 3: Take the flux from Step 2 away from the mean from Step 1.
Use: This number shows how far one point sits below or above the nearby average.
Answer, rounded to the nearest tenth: -1.7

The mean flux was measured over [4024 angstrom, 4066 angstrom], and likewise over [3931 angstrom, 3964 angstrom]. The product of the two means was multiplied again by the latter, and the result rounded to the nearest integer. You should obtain 1096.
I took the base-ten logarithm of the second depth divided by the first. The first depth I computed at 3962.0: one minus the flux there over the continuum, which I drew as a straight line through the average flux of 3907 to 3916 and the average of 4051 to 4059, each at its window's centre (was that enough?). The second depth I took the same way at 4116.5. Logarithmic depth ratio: 0.18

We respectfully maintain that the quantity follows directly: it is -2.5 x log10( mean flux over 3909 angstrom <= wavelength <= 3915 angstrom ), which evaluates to -2.63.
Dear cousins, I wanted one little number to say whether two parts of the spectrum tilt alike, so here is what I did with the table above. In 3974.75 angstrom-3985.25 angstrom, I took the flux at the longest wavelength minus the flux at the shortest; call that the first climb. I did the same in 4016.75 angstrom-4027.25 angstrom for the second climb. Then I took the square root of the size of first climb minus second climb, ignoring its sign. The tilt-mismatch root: 1.87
